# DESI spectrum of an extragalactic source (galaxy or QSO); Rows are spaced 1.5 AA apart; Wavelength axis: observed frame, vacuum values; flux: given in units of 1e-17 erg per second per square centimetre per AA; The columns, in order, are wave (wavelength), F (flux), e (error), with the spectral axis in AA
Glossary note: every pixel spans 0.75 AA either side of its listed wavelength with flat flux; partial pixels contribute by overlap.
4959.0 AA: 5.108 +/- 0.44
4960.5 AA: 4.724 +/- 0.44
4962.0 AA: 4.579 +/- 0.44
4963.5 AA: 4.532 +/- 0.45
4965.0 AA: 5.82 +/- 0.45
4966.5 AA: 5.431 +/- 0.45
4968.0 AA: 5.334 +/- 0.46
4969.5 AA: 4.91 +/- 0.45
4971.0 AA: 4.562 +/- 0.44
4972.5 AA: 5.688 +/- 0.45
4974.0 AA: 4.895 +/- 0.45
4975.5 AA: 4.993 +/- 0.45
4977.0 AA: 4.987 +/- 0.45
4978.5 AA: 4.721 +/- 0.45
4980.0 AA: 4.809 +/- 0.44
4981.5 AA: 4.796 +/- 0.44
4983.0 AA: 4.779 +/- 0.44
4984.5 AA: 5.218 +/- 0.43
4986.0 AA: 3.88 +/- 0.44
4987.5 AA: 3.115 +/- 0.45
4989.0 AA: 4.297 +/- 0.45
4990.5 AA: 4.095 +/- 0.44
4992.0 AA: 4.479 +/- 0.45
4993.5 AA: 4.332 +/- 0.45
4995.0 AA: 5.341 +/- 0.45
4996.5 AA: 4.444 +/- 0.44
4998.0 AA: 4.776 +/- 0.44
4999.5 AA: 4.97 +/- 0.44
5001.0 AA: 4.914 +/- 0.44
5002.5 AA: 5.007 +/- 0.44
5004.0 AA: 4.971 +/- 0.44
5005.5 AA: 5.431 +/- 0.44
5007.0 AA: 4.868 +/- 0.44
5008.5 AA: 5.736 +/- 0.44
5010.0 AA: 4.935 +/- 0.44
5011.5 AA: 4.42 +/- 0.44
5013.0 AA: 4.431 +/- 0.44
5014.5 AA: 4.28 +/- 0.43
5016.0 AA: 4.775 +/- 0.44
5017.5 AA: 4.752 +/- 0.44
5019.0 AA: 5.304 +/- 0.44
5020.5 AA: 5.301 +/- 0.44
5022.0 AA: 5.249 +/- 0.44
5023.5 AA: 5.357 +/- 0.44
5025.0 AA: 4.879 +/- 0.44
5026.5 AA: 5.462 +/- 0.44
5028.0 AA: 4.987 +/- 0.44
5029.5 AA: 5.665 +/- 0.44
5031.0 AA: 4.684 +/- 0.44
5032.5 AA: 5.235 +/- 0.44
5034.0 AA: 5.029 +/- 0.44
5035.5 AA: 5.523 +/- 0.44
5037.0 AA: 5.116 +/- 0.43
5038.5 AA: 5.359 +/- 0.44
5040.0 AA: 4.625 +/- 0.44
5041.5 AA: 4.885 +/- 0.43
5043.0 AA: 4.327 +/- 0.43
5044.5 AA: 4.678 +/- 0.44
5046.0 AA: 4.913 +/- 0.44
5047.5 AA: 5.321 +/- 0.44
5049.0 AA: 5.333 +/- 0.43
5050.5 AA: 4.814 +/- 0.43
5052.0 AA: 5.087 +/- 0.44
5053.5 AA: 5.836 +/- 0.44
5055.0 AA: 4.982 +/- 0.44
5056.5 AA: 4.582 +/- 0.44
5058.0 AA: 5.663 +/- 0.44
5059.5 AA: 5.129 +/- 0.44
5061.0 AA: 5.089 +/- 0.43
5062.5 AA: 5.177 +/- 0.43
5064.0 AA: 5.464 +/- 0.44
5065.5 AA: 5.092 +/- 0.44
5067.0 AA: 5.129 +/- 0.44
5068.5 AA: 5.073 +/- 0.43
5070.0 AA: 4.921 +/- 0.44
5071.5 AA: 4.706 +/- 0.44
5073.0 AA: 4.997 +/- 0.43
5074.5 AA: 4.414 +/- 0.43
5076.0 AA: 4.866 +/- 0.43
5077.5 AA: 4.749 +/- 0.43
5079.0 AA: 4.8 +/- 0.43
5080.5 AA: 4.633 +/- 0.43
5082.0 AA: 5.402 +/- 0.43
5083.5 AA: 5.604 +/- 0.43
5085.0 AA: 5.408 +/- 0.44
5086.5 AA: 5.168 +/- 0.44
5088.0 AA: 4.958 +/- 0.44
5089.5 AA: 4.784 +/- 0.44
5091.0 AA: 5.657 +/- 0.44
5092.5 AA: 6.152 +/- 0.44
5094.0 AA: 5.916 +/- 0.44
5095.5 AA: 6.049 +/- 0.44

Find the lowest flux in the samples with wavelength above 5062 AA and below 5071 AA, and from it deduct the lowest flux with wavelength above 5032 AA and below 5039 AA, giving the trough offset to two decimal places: -0.11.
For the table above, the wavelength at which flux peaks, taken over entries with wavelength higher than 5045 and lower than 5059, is 5053.5 AA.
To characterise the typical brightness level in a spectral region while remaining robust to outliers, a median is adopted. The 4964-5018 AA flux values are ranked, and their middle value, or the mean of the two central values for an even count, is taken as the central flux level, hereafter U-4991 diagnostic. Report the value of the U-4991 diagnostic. 4.84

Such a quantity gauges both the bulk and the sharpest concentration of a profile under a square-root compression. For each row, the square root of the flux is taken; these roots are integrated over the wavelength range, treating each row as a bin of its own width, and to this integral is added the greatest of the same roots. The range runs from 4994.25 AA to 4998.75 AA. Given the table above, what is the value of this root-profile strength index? 12.2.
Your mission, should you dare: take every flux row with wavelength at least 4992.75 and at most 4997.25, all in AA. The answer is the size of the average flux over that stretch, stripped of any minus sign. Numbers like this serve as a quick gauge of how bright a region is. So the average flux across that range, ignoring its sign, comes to 4.71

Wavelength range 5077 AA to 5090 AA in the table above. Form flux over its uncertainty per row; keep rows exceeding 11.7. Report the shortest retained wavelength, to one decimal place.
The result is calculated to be 5082.0 AA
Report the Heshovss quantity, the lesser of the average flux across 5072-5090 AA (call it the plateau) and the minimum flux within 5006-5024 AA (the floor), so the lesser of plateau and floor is 4.28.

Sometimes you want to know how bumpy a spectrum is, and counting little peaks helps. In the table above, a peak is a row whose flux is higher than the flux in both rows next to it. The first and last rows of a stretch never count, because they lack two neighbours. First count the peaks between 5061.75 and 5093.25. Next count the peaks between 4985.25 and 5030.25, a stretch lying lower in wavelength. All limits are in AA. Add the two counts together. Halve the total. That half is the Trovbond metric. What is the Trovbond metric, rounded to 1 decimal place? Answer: 9.0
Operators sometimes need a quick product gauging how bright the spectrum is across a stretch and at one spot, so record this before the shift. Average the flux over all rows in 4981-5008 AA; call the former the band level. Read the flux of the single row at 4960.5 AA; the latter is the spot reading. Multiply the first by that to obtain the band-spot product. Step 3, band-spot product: 22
